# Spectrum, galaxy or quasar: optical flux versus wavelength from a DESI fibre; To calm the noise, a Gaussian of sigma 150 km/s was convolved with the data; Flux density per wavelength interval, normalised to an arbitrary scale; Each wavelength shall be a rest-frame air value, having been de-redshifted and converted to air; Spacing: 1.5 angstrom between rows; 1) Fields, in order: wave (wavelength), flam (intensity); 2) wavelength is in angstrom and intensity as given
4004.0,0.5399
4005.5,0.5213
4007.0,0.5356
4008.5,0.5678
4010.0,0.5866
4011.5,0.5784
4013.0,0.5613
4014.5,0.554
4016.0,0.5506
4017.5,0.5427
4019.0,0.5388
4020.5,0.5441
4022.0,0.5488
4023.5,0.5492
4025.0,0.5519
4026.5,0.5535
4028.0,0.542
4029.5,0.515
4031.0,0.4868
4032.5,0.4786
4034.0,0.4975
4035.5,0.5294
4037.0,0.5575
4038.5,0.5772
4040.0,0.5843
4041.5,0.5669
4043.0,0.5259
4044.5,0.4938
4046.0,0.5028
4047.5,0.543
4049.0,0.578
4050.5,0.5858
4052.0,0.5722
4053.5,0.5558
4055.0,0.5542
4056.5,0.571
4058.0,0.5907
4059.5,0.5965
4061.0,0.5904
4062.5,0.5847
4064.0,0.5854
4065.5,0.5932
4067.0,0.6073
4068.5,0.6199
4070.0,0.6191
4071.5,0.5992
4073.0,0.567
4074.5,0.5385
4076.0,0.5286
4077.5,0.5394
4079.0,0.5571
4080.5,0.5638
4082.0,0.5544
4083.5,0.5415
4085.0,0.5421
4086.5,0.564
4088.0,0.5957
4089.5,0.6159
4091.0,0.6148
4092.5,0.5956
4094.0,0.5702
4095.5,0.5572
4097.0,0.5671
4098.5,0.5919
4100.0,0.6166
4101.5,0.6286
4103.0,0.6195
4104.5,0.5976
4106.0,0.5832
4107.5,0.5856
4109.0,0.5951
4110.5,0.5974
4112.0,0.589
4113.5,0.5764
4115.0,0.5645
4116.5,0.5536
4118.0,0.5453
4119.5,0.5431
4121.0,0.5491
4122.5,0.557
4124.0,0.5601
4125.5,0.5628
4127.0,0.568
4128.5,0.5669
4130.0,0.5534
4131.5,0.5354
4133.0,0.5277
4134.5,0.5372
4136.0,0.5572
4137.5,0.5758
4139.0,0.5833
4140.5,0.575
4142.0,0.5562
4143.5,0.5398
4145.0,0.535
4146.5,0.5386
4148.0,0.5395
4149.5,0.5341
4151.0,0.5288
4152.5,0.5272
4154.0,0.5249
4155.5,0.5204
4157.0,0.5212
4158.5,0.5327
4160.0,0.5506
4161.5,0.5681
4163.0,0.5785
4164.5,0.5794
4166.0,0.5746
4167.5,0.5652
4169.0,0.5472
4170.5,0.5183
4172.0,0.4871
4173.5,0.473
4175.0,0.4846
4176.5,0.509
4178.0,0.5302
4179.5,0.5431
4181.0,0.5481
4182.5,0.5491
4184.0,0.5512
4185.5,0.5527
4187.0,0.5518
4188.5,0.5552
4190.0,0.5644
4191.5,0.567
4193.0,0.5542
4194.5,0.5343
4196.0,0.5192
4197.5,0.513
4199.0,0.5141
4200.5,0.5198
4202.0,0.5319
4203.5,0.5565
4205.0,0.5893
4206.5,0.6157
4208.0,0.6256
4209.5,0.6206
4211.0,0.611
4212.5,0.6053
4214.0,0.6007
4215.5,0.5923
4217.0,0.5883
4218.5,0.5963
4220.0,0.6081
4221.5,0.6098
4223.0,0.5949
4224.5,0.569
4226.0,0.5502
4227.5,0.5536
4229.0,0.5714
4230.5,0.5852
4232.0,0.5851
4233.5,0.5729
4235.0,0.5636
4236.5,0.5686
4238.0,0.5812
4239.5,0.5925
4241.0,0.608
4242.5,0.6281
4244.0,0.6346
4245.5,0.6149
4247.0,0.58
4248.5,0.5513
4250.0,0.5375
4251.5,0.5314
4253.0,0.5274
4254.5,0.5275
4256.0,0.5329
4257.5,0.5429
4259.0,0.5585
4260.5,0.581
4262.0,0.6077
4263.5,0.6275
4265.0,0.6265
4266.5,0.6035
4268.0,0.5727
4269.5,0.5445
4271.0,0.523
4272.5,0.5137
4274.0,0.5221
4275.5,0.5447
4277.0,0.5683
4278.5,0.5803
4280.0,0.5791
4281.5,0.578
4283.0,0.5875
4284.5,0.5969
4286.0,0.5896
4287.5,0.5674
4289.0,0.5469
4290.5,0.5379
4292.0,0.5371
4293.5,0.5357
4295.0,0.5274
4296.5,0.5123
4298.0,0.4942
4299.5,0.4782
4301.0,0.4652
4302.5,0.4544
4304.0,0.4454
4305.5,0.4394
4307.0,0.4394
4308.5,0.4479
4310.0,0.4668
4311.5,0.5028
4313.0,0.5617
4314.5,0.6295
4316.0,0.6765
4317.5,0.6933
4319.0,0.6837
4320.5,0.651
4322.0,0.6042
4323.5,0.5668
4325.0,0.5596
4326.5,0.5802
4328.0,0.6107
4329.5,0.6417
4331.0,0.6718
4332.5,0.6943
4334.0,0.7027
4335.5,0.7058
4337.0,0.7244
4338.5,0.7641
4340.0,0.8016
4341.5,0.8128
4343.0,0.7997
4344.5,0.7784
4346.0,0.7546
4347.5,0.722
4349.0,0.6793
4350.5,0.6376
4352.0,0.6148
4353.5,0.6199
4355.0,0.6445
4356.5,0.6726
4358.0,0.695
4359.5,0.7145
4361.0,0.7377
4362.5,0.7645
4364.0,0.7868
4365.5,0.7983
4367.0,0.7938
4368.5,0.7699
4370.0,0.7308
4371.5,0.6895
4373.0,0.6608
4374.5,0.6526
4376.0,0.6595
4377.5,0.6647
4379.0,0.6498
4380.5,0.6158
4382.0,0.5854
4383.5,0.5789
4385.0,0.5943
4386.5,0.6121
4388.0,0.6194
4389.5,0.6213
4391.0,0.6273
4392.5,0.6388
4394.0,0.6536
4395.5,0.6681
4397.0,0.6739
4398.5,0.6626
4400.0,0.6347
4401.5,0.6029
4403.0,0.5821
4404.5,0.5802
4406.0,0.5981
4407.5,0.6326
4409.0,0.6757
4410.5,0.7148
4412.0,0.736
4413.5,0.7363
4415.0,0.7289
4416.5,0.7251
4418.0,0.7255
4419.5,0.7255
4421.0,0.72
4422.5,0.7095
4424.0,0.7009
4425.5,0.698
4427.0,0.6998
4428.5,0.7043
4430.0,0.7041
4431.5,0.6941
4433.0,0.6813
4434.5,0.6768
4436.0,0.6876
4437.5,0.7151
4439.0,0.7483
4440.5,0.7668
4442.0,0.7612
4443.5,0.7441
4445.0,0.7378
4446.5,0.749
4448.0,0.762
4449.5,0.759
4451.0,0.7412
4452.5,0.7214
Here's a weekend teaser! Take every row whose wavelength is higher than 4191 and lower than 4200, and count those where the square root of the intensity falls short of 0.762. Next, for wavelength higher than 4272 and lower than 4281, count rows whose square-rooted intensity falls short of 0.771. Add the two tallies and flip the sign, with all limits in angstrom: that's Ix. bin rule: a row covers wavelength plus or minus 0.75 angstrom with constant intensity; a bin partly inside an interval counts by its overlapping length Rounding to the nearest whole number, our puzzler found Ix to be -12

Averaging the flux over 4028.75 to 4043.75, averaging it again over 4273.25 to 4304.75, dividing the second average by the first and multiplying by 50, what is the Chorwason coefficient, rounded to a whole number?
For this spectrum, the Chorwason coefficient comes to 50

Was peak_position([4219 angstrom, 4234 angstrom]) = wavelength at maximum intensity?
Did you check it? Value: 4221.5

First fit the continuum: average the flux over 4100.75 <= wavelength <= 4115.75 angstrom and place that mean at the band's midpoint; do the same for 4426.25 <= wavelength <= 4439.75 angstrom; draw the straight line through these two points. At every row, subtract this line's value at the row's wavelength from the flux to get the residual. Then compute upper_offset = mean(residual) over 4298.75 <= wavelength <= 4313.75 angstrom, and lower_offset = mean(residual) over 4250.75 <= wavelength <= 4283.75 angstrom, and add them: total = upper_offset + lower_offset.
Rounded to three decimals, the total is -0.273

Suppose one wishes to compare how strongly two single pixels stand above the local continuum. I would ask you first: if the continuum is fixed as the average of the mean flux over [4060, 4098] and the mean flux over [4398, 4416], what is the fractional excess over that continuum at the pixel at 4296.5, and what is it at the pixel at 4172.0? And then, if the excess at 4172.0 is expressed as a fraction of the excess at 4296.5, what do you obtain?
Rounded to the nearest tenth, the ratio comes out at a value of 1.2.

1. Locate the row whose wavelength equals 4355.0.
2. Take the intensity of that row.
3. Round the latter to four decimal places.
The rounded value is 0.6445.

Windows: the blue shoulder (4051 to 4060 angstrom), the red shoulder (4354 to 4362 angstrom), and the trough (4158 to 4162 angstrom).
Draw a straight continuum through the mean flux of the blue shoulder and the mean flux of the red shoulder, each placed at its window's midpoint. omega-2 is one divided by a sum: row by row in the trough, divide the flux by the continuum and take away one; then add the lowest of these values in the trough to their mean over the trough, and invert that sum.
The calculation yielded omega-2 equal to -4.2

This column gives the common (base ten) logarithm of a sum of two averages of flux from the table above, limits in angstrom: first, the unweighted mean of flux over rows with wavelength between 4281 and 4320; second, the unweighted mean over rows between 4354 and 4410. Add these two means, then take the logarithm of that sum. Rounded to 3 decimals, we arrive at 0.080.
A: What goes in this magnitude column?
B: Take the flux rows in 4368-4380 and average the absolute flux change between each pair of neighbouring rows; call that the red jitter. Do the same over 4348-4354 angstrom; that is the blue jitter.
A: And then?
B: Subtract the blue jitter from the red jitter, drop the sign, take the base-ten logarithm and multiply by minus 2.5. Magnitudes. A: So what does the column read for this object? 6.5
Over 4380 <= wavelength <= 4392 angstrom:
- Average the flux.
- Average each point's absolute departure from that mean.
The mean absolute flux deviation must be 0.0155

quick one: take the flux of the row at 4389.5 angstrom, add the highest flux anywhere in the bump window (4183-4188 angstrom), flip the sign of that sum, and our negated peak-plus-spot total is -1.17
